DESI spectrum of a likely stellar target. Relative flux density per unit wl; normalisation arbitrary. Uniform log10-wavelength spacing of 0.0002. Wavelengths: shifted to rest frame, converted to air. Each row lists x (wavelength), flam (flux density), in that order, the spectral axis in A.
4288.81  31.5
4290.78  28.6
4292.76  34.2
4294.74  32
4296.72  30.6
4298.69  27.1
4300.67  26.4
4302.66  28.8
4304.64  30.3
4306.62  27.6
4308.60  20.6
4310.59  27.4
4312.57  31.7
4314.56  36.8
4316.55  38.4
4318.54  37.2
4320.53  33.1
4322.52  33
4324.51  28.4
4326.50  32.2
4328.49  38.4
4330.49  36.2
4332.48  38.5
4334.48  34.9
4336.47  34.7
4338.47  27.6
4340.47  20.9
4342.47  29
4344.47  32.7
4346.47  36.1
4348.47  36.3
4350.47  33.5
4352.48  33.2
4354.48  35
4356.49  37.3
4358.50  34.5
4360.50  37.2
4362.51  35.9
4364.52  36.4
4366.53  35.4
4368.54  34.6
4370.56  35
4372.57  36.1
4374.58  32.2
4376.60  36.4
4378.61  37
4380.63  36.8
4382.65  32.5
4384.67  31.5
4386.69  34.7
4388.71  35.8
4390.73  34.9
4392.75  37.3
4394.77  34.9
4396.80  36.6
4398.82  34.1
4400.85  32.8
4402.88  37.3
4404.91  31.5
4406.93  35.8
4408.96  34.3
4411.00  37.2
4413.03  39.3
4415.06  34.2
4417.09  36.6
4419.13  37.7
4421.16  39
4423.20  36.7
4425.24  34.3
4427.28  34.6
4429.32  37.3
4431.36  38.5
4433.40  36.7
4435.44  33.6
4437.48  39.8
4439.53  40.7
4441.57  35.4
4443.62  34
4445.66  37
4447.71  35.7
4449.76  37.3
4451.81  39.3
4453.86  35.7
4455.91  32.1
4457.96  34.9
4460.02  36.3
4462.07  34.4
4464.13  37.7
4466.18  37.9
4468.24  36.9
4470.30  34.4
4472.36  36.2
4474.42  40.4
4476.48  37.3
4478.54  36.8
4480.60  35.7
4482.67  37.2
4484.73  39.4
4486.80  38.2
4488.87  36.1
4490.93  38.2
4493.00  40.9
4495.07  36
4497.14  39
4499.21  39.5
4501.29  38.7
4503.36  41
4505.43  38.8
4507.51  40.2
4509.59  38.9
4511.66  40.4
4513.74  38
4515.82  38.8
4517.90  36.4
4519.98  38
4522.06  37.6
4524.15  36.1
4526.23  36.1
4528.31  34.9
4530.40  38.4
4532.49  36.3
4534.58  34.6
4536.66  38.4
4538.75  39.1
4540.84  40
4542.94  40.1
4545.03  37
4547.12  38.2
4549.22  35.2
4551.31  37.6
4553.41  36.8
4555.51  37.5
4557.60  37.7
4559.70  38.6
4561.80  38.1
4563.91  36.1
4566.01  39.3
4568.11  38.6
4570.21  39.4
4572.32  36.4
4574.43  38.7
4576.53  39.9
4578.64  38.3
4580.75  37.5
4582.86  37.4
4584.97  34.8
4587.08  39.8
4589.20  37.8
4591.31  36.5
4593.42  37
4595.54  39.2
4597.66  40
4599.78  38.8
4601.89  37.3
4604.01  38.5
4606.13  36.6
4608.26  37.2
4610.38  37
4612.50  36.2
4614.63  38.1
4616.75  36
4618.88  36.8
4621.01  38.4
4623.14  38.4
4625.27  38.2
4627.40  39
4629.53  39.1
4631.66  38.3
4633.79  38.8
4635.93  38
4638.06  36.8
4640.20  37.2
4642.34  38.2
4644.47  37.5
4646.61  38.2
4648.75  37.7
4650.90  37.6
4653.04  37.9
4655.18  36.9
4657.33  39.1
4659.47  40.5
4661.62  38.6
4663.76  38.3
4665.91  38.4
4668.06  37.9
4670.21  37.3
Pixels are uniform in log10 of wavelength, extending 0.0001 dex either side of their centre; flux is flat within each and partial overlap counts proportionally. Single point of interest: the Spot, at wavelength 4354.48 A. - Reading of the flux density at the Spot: 35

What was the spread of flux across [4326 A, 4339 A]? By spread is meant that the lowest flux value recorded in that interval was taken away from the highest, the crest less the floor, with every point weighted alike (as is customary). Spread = 10.9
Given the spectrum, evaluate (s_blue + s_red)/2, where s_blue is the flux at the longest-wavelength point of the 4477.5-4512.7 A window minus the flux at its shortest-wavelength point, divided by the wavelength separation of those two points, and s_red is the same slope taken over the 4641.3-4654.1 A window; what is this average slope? 0.040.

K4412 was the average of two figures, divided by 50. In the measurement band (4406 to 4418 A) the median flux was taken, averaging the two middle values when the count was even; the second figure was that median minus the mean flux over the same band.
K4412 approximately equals 0.36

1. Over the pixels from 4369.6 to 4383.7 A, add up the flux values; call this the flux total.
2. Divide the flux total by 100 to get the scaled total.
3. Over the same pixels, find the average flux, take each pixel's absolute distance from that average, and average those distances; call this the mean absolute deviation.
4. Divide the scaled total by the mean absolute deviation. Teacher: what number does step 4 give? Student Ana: 1.5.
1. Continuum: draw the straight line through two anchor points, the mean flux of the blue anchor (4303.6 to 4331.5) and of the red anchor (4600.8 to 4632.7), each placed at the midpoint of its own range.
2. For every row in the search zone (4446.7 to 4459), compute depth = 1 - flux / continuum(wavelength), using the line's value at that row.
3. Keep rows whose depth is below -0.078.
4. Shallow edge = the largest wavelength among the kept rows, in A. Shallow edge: 4451.81 A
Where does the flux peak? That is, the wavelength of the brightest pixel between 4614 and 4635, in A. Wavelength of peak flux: 4629.53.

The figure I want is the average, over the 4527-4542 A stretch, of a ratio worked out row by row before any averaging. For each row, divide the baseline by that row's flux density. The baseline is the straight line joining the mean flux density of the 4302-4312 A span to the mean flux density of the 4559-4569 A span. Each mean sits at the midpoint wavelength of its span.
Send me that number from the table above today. 0.99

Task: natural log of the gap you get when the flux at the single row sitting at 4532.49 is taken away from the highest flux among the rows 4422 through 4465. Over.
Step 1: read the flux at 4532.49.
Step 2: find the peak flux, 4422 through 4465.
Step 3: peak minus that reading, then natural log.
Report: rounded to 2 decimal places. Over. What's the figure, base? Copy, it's 1.48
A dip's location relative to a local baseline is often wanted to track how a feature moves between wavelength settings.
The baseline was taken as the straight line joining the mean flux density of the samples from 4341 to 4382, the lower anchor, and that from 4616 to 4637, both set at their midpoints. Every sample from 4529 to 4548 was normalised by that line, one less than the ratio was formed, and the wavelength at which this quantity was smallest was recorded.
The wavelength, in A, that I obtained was 4534.58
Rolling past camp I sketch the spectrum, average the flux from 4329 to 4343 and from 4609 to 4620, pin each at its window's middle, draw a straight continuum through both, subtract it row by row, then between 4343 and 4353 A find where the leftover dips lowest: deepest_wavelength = 4344.47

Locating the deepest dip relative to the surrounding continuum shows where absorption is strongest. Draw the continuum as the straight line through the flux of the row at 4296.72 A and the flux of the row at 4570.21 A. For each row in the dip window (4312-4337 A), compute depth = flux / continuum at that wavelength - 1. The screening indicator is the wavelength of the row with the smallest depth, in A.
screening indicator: 4324.51 A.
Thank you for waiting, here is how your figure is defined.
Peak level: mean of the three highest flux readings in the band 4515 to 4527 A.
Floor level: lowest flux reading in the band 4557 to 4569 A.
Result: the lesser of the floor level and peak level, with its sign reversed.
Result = -36.1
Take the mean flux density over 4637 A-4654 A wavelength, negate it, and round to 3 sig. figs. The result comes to -37.6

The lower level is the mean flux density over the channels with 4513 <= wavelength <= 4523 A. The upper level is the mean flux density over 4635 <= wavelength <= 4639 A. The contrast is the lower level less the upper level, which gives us 0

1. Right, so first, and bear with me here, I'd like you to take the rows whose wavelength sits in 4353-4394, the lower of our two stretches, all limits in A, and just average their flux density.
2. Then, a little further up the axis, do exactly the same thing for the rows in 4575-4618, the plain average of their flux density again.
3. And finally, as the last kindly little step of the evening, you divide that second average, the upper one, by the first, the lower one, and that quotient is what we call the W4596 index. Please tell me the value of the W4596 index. 1.07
